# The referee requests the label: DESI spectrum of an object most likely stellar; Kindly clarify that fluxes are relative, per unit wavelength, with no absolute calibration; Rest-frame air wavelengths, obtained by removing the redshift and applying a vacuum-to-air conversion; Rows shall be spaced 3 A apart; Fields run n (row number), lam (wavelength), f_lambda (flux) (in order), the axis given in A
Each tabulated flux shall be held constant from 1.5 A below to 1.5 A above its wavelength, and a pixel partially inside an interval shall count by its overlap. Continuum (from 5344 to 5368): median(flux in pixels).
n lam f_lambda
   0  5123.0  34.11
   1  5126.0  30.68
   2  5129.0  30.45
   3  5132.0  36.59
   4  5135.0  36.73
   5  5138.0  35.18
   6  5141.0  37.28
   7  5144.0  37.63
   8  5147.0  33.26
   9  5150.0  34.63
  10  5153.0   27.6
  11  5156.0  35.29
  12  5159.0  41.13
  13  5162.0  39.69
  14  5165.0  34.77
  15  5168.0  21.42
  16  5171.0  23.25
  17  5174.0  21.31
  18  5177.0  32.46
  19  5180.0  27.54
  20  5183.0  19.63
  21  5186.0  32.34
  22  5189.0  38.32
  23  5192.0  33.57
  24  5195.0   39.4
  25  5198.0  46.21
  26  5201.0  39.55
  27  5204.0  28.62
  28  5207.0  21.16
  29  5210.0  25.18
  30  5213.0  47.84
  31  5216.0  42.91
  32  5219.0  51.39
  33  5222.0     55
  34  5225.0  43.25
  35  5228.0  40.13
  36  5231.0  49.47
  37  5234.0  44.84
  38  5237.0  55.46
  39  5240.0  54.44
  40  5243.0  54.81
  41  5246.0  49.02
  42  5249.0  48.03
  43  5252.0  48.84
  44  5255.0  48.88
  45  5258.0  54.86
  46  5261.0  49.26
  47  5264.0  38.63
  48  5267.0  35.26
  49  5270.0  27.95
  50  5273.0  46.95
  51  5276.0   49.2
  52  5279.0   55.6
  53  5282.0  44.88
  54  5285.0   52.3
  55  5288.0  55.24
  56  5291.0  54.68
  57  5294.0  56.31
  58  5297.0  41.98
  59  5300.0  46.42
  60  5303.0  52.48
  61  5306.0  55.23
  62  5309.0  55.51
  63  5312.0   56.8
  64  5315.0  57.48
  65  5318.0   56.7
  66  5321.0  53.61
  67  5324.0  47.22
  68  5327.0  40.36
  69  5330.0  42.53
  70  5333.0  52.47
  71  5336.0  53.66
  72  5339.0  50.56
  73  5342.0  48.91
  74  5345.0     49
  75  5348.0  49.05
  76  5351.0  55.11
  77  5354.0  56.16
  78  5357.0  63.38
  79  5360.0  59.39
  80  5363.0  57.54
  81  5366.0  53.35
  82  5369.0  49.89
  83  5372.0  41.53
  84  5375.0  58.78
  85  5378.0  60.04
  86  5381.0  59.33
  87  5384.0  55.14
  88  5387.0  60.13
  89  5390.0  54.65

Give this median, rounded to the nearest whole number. 56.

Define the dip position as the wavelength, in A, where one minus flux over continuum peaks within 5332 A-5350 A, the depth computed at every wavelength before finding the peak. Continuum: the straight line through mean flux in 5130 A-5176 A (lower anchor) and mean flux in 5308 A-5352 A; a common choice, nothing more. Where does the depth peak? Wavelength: 5348.0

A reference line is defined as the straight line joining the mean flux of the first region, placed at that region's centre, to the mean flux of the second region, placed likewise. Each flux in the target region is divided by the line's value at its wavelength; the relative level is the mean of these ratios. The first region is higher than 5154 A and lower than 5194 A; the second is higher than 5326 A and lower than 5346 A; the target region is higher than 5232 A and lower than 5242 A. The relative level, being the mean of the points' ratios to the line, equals 1.37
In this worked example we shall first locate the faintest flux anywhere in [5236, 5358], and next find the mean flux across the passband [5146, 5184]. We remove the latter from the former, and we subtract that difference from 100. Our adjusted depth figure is 102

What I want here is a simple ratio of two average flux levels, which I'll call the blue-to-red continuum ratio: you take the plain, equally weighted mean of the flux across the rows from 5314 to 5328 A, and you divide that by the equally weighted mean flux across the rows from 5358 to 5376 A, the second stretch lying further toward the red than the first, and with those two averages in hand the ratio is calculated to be 0.96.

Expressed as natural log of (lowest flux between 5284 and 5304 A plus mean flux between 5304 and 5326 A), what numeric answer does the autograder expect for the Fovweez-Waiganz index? 4.57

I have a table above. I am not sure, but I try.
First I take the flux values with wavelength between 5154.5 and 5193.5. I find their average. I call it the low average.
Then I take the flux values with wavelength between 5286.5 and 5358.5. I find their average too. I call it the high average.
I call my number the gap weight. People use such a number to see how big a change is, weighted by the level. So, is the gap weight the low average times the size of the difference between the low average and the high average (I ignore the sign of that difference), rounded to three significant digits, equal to 656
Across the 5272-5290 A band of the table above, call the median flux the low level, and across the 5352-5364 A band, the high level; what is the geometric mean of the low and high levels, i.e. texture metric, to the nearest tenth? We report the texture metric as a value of 54.5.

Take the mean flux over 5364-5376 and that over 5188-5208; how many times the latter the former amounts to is 1.4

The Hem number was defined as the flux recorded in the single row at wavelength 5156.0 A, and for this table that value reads 35.29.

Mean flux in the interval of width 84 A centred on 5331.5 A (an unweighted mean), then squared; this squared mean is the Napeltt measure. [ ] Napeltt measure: 2709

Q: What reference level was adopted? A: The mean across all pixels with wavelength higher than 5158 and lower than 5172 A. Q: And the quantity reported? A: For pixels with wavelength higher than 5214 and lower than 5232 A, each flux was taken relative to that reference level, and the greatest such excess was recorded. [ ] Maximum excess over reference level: 23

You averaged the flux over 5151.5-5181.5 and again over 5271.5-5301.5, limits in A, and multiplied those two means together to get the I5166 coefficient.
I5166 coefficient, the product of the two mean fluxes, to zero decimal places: 1533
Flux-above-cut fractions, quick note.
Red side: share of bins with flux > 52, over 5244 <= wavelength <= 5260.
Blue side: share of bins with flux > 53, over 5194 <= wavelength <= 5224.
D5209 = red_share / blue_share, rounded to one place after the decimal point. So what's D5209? 2.0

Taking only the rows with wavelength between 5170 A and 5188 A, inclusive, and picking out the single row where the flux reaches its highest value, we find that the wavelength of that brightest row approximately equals 5177.0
